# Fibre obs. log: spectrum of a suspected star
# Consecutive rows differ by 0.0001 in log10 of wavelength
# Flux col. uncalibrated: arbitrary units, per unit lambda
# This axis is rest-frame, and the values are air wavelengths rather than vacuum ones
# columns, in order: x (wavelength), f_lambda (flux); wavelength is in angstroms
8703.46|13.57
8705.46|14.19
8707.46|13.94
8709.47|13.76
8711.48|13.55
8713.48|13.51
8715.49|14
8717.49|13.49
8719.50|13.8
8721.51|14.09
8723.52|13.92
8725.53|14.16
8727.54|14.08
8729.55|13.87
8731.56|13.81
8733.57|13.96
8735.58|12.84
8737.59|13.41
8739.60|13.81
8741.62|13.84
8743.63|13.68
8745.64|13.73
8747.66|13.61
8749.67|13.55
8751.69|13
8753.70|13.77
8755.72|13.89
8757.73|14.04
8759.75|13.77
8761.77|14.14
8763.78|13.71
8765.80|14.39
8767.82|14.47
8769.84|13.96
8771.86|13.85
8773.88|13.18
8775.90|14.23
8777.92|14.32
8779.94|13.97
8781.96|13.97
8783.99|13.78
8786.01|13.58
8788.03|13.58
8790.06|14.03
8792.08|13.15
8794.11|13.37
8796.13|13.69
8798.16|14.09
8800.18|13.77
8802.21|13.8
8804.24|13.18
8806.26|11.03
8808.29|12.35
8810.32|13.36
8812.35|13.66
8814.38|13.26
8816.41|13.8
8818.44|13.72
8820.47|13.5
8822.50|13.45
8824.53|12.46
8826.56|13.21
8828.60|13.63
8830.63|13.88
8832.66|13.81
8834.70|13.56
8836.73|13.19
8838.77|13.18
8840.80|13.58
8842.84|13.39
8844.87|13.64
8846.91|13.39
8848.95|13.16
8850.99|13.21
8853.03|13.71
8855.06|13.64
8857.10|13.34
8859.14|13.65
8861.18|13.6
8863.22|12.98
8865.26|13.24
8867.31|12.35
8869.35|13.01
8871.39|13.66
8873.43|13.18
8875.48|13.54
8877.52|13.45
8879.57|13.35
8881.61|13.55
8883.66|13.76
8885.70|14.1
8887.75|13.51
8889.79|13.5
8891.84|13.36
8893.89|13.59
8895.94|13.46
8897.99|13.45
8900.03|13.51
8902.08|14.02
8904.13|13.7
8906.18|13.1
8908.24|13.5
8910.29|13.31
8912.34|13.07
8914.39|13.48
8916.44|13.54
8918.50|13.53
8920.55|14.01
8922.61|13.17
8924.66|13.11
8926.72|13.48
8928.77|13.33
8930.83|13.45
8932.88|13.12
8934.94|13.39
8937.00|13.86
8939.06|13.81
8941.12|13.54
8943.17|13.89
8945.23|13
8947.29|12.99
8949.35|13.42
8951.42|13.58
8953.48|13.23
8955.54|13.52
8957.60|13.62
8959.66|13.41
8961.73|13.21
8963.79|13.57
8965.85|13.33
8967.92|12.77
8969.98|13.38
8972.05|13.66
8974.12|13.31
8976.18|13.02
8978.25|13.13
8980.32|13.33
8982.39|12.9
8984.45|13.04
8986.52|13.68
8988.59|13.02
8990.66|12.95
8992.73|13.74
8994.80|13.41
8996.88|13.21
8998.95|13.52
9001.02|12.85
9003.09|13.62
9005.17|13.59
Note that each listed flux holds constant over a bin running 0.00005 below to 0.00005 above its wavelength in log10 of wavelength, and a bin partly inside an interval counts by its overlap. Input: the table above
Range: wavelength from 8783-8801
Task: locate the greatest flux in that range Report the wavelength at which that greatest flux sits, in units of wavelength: 8798.16 angstroms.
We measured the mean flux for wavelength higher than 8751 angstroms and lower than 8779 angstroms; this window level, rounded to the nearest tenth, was 13.9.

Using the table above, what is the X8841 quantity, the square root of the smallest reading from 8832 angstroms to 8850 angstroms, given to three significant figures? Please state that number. 3.63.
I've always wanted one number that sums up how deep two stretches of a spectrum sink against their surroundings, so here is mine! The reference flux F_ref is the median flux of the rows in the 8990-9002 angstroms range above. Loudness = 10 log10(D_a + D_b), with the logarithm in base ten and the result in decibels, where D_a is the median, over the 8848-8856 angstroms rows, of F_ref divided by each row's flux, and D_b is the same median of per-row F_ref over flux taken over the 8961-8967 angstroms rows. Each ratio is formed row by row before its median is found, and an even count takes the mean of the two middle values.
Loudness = 2.99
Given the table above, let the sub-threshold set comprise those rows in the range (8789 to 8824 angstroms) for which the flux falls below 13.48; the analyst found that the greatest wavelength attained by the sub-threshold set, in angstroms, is 8822.50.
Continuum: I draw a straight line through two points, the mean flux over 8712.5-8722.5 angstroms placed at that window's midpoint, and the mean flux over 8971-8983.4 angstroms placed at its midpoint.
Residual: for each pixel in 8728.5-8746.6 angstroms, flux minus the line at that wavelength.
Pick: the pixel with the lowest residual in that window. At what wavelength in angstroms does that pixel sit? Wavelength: 8735.58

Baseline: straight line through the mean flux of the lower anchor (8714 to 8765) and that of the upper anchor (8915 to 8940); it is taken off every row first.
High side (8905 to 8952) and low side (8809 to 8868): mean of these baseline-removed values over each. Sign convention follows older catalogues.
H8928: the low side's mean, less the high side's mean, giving -0.2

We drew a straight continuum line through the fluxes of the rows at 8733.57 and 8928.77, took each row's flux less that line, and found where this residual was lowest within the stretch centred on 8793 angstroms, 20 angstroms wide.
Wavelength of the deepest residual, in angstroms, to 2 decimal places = 8792.08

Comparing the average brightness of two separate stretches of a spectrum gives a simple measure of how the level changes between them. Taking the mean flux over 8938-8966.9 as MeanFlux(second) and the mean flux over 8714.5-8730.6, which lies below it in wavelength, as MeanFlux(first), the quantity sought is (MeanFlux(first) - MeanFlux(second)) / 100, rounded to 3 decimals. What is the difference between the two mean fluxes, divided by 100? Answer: 0.005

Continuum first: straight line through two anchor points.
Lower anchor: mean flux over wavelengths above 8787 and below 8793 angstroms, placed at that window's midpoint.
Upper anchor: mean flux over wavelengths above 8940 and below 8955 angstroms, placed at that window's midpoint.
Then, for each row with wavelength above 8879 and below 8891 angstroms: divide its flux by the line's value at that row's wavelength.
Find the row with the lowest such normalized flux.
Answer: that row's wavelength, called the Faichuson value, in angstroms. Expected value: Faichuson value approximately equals 8879.57 angstroms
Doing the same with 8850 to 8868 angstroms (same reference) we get 8867.31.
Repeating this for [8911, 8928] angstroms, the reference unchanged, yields 8912.34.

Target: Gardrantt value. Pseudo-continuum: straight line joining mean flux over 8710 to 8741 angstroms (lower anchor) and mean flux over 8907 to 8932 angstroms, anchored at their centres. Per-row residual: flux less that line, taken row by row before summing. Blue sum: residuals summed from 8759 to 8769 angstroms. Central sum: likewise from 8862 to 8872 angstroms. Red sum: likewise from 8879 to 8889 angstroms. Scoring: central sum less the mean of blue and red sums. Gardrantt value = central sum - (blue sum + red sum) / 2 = -3.8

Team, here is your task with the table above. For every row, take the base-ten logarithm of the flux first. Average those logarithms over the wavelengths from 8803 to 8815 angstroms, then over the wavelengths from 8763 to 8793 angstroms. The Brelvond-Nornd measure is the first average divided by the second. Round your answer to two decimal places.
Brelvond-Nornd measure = 0.97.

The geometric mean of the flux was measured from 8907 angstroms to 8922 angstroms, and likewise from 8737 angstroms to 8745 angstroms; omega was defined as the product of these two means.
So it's 185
